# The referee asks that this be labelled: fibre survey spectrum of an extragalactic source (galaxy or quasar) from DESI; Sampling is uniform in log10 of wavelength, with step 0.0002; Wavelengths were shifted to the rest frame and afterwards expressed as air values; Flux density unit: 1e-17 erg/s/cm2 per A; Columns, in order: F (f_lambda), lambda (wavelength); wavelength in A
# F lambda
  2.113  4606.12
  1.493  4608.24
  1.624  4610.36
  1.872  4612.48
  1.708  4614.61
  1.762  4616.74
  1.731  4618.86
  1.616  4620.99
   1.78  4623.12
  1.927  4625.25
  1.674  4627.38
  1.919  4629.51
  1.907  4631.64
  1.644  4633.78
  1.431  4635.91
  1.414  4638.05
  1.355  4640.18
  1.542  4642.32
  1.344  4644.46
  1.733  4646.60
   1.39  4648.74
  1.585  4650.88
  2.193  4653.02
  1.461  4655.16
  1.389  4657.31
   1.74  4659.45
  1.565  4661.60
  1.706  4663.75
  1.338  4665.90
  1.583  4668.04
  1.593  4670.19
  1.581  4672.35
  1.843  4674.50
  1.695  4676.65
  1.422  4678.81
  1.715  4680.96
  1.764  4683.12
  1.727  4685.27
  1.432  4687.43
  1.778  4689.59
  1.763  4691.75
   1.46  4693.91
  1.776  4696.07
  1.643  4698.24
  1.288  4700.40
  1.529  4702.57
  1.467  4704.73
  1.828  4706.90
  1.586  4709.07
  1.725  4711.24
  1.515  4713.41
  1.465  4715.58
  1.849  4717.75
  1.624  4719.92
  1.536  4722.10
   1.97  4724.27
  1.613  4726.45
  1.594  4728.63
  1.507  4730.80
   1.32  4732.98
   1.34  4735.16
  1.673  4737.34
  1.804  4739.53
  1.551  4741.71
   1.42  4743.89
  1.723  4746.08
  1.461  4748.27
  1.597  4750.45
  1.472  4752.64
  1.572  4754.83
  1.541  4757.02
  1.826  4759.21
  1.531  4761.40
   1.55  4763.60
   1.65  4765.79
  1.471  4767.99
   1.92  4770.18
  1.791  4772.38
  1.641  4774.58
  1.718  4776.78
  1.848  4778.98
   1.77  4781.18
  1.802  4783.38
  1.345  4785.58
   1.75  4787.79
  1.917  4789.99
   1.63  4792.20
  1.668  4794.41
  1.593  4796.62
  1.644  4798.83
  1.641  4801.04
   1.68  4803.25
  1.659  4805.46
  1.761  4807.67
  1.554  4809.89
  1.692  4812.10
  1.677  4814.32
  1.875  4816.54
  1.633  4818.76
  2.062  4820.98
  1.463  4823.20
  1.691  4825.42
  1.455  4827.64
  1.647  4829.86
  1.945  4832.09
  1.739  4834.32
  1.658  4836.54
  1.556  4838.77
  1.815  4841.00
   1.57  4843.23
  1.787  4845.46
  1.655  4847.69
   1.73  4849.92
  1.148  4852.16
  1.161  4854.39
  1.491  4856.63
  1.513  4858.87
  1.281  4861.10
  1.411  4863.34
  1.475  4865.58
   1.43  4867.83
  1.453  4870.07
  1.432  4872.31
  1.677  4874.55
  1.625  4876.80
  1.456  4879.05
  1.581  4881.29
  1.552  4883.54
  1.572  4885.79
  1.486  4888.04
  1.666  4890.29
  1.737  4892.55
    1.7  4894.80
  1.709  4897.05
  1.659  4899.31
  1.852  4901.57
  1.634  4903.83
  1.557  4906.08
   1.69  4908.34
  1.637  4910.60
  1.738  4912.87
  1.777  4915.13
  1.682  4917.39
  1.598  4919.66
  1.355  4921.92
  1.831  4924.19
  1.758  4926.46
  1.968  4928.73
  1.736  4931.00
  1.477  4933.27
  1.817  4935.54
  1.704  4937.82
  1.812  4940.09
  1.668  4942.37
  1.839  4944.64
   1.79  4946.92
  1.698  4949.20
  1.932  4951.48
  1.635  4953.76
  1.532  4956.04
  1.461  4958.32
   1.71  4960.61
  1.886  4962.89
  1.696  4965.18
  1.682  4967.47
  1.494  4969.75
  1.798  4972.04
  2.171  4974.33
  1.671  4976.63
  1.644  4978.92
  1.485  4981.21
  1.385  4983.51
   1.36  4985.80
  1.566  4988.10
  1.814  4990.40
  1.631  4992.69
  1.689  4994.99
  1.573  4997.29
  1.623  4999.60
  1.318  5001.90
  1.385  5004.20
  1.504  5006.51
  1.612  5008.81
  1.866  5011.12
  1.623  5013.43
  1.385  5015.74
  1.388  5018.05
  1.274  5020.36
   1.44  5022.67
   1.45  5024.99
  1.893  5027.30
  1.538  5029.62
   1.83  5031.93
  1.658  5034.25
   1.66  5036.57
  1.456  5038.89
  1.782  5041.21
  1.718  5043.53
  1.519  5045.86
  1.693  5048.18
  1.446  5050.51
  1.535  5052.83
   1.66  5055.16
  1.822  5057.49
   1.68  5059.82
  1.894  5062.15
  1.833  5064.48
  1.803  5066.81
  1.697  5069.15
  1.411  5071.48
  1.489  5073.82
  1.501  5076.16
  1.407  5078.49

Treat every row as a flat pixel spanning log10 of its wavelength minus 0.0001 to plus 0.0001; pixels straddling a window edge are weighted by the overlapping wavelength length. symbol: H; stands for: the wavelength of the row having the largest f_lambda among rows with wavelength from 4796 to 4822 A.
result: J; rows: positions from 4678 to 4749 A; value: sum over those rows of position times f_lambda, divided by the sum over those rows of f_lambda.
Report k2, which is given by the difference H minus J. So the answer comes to 107.8 A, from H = 4820.98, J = 4713.2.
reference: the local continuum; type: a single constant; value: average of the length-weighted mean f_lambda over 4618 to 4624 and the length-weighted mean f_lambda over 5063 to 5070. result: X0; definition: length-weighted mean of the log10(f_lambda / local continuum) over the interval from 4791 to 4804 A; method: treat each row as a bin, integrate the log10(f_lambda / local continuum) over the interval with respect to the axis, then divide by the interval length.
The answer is -0.026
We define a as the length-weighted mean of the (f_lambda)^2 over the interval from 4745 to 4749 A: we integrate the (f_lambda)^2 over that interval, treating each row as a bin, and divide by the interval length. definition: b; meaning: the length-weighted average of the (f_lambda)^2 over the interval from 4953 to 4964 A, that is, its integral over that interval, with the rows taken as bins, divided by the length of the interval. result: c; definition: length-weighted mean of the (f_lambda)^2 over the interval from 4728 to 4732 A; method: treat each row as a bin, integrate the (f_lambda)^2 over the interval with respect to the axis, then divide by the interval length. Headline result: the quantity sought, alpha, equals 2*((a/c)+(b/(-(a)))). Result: 0.07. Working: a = 2.6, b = 2.73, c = 2.38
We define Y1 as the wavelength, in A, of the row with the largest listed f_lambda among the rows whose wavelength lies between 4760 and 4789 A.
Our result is 4770.18 A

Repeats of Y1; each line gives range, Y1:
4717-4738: 4724.27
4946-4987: 4974.33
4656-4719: 4717.75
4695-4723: 4717.75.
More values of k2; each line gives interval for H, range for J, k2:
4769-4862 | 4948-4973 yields -139.6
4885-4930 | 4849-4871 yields 68.7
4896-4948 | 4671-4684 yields 251.0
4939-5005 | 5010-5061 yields -61.5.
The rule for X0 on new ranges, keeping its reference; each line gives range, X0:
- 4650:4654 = 0.030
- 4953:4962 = -0.041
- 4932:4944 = -0.012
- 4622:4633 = 0.021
